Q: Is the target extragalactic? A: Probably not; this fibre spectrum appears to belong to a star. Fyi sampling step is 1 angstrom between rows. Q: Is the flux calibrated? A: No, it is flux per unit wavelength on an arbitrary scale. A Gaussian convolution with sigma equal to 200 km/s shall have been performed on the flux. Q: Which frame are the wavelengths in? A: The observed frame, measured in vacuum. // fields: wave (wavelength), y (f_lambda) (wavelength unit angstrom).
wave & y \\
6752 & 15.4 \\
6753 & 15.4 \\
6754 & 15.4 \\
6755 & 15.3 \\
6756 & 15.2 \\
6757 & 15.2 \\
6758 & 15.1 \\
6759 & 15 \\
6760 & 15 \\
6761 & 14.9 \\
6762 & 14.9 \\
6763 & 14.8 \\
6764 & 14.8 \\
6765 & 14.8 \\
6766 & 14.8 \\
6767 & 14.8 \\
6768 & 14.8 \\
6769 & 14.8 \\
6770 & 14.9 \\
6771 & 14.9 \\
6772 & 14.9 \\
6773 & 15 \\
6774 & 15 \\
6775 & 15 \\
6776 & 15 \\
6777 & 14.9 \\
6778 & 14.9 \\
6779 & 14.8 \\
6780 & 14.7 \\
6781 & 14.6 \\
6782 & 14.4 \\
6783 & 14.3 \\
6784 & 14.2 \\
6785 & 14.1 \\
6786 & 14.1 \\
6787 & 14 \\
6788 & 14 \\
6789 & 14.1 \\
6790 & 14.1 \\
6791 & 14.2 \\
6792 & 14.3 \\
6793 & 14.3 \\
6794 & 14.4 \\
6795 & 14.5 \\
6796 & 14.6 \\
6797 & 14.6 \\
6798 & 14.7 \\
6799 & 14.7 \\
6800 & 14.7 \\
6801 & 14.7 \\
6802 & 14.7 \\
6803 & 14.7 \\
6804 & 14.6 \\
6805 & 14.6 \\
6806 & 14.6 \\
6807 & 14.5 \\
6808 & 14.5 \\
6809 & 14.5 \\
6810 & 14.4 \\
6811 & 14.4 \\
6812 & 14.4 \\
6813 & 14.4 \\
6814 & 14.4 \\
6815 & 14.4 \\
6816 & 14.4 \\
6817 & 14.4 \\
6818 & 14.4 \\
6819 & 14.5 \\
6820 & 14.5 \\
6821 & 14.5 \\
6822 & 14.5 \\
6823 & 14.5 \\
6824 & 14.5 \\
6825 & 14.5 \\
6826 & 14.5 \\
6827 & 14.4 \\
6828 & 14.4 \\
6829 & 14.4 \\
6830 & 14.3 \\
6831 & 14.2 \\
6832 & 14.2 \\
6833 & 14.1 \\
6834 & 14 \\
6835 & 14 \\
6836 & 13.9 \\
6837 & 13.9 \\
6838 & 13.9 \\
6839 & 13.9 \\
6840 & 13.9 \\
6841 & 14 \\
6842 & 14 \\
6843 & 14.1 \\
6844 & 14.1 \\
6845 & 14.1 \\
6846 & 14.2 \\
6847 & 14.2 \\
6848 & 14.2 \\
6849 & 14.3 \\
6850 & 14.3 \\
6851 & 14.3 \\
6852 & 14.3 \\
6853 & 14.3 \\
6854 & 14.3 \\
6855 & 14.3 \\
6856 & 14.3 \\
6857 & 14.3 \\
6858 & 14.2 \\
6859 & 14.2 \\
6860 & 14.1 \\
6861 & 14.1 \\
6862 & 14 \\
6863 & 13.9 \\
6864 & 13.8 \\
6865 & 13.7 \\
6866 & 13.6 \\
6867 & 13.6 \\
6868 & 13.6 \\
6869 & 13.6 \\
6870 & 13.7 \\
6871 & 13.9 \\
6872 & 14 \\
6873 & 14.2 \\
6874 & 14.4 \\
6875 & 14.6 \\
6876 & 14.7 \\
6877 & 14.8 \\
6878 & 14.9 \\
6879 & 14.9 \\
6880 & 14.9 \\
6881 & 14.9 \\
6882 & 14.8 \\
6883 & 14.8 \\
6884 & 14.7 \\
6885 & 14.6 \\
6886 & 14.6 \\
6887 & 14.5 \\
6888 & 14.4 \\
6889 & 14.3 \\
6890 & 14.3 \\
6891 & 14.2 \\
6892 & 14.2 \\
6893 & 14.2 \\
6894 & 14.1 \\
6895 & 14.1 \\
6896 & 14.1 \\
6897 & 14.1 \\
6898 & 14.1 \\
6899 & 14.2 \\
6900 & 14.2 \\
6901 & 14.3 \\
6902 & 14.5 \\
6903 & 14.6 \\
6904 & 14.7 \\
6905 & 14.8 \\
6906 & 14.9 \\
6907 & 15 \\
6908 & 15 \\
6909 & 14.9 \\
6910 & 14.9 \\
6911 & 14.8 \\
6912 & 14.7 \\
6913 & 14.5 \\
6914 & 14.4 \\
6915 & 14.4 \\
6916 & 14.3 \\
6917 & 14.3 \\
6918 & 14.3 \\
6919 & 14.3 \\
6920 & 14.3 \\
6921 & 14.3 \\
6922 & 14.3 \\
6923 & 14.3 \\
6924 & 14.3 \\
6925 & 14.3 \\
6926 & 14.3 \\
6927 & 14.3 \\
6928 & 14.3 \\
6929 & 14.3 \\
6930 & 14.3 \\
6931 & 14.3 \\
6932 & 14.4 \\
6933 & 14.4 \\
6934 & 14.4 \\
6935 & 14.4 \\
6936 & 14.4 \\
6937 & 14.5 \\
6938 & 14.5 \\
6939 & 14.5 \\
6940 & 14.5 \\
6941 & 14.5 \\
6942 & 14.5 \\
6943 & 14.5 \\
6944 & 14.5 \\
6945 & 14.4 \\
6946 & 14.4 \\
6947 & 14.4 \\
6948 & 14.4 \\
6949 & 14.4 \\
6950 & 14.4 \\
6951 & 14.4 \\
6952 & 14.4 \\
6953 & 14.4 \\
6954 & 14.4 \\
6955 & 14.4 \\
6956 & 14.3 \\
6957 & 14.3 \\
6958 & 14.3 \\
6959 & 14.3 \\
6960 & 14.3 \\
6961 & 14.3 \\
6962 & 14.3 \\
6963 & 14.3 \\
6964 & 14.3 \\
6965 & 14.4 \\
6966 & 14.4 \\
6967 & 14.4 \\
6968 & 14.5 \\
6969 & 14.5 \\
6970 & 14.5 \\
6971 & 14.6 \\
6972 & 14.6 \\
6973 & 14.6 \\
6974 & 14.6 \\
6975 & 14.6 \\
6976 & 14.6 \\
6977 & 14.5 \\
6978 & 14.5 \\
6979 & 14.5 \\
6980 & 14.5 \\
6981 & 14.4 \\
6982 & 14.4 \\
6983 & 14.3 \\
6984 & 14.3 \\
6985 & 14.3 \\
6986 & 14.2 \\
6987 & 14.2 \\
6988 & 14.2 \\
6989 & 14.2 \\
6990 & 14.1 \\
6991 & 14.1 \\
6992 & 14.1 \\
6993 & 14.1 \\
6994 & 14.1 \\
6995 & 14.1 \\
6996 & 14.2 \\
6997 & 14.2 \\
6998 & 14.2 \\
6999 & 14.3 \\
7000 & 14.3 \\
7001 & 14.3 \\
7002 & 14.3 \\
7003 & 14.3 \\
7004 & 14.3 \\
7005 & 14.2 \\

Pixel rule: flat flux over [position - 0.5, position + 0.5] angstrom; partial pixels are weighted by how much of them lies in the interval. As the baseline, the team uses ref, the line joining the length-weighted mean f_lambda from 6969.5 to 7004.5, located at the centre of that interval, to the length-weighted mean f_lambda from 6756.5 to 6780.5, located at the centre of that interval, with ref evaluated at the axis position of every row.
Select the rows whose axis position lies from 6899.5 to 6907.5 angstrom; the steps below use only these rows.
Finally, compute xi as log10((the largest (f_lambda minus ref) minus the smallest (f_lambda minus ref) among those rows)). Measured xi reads -0.09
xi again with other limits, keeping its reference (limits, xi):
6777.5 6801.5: -0.06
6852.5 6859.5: -1.01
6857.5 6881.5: 0.13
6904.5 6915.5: -0.23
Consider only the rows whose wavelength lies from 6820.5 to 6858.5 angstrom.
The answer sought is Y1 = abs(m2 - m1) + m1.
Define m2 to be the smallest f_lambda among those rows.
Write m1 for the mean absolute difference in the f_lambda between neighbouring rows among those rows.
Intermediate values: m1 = 0.03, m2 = 13.9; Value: 13.9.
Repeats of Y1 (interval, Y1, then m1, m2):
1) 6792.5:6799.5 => 14.3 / 0.07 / 14.3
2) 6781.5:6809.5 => 14.0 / 0.05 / 14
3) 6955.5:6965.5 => 14.3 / 0.01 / 14.3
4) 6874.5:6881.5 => 14.6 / 0.05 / 14.6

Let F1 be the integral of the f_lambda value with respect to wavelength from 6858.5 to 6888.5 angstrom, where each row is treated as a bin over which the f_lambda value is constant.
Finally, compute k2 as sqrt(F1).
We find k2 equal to 21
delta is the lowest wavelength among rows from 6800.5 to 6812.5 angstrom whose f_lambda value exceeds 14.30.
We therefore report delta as 6801 angstrom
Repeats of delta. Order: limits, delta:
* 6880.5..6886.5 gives 6881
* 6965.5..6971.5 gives 6966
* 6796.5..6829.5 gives 6797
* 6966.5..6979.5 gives 6967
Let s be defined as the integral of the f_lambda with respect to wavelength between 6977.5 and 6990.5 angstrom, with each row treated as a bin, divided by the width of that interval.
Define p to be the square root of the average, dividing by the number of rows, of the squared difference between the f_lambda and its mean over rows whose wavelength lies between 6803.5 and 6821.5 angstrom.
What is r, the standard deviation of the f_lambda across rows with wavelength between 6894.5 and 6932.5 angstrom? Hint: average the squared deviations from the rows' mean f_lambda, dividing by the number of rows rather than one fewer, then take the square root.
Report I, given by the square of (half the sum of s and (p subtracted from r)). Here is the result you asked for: 52.6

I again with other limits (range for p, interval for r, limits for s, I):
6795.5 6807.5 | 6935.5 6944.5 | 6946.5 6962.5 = 51.3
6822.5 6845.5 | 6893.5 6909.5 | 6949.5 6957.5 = 52.6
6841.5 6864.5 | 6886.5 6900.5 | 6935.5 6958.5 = 51.8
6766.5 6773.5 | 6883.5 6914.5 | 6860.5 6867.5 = 49.3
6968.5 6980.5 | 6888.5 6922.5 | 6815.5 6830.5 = 53.9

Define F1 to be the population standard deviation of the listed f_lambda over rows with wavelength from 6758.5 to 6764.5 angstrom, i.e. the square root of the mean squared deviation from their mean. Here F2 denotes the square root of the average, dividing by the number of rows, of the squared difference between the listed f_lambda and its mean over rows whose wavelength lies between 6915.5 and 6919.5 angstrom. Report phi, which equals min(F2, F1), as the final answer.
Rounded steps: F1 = 0.08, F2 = 0.0000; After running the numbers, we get 0.00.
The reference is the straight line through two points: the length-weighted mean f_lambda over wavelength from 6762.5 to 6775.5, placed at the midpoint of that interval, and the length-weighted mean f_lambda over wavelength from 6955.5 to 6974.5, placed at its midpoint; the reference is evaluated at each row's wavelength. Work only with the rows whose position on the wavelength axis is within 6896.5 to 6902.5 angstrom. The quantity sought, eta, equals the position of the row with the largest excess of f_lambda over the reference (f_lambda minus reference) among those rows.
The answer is 6902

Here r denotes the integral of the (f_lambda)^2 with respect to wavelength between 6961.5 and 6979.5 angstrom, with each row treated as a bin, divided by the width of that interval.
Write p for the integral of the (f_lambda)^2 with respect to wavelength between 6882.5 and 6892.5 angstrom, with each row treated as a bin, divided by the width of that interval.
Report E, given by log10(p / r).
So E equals -0.001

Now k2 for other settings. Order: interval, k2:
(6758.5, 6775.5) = 16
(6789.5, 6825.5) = 23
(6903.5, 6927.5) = 19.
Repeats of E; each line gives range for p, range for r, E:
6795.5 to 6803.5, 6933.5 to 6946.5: 0.013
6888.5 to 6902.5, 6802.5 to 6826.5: -0.017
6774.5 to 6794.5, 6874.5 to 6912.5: -0.008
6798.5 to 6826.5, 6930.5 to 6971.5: 0.006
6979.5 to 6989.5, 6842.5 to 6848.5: 0.009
